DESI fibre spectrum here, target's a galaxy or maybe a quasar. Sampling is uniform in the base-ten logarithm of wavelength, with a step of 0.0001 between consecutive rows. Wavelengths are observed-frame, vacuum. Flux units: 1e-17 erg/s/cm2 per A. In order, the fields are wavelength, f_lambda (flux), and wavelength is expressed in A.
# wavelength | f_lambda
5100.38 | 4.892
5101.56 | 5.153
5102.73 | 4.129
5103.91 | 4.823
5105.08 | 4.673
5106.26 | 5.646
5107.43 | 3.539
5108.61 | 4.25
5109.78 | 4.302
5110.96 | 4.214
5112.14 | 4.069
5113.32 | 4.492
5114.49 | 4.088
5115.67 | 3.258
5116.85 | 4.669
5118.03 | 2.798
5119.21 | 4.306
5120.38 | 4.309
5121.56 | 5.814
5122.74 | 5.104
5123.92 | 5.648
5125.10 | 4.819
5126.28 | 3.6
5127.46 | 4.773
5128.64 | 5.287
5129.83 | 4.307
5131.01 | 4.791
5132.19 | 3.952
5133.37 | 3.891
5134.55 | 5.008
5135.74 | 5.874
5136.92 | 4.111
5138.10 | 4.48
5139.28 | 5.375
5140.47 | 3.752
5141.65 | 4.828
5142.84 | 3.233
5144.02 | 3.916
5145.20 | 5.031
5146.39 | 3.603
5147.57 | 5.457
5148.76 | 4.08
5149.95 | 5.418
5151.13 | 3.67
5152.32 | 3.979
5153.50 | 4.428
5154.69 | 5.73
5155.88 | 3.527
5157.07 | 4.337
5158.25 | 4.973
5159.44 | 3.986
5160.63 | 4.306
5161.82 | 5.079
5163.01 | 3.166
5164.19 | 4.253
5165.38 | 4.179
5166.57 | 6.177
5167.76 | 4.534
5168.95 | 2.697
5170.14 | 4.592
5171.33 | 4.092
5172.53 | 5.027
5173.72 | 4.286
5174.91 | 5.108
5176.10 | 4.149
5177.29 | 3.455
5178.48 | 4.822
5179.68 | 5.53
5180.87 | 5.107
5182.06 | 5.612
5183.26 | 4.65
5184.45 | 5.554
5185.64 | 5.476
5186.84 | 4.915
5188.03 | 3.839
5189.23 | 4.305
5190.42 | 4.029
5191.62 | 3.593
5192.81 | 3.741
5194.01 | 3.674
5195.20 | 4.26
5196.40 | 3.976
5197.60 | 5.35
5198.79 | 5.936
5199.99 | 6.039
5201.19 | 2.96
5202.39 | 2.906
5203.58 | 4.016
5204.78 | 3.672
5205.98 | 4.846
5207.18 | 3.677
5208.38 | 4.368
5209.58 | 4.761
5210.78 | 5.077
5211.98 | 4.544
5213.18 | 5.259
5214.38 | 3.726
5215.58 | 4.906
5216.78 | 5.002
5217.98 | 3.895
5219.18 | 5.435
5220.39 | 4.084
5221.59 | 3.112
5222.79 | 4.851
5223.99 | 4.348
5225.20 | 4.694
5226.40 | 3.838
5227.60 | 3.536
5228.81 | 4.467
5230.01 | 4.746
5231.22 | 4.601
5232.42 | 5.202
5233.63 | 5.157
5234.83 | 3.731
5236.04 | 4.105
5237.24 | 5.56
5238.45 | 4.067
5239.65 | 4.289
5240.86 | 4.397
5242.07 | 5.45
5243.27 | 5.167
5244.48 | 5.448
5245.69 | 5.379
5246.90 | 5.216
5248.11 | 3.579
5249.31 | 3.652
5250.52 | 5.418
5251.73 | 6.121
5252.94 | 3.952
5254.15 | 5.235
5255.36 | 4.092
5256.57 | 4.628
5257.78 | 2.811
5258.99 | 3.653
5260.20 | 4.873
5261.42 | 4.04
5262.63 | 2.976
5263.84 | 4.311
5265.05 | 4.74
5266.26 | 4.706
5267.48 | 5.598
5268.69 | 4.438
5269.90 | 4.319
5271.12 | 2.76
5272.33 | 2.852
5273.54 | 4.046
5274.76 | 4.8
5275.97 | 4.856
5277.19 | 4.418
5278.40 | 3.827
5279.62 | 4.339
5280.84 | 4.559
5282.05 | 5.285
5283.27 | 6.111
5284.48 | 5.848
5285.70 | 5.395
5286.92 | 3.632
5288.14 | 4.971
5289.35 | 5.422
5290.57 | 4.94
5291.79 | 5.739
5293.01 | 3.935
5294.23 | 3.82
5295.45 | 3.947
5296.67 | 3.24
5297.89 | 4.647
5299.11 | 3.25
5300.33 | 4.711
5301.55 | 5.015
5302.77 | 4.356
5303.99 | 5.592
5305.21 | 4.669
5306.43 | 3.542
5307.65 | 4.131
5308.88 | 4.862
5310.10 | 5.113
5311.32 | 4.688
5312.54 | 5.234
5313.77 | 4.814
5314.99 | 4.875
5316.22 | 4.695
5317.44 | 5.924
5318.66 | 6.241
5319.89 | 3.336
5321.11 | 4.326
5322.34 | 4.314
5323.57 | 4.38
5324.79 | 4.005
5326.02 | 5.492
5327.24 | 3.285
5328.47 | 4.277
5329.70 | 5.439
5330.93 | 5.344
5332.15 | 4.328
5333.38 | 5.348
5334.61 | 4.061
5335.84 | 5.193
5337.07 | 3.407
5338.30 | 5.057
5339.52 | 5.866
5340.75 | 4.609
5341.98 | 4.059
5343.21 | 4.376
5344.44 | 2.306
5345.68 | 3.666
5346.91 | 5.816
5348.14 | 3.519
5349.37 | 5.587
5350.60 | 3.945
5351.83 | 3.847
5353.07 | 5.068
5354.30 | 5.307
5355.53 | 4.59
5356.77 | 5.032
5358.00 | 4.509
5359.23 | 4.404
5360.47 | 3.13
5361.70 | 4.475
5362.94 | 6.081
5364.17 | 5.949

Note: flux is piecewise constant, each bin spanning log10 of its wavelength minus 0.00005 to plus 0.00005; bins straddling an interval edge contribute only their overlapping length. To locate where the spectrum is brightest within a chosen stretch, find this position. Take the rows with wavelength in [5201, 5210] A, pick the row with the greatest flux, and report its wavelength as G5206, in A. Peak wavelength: 5205.98 A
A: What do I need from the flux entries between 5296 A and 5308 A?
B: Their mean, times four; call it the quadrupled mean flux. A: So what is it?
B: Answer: 17.3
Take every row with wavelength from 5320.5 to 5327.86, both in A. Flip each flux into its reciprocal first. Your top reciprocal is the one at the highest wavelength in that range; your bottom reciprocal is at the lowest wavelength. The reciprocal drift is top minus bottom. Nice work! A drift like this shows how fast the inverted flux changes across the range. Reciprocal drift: 0.073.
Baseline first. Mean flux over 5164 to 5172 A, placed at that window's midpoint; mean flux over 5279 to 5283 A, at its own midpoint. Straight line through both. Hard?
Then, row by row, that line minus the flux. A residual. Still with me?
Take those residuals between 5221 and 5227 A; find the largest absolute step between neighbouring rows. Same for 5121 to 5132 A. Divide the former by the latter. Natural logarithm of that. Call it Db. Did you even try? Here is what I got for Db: 0.3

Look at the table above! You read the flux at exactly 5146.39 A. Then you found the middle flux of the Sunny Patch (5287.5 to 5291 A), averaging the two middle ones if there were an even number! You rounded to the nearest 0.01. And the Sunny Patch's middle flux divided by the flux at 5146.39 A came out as 1.38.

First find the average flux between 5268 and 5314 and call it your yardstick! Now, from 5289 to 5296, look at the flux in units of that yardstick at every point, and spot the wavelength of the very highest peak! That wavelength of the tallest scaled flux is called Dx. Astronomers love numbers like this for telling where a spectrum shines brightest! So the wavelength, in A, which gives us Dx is 5291.79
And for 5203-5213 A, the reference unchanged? 5210.78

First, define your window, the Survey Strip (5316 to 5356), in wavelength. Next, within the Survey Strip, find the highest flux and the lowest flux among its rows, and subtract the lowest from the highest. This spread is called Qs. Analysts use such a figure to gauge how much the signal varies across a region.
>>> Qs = 3.9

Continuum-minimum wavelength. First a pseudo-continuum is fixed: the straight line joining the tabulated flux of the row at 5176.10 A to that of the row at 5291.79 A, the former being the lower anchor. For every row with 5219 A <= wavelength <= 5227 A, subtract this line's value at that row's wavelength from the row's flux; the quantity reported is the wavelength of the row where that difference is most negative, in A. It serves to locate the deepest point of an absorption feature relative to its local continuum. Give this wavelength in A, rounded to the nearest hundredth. 5221.59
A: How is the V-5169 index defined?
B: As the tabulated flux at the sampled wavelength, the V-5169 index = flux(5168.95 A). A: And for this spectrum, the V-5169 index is 2.697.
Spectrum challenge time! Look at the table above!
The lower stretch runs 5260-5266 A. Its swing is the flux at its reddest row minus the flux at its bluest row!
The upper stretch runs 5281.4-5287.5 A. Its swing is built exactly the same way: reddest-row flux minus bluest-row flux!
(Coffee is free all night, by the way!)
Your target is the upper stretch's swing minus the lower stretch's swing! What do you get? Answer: -1.5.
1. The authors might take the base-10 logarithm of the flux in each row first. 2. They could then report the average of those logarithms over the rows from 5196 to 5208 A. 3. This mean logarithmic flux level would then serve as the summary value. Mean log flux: 0.62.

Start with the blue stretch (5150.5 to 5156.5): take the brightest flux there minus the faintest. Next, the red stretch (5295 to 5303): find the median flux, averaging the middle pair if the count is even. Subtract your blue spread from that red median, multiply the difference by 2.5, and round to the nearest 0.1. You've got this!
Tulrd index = 5.4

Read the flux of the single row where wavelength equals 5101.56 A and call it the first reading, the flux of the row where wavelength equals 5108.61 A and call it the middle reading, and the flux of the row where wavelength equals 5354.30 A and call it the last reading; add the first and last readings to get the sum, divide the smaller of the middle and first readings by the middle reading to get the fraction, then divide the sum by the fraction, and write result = 10.5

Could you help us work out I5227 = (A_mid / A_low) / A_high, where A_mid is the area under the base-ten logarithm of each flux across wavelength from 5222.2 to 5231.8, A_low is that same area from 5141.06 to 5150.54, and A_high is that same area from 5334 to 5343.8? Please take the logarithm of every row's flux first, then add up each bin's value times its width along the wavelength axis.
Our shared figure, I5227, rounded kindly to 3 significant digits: 0.157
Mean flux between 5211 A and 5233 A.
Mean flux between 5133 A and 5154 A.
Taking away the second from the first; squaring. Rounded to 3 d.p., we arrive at 0.000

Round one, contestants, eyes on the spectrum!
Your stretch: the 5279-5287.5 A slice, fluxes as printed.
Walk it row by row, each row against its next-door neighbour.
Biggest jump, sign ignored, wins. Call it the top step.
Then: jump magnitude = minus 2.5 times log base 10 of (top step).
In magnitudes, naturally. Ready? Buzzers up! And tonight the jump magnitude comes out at -0.62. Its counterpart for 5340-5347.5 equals -0.83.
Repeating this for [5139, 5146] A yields -0.53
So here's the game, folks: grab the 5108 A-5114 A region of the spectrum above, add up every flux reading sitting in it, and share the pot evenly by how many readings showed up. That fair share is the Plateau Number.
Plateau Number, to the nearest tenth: 4.3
